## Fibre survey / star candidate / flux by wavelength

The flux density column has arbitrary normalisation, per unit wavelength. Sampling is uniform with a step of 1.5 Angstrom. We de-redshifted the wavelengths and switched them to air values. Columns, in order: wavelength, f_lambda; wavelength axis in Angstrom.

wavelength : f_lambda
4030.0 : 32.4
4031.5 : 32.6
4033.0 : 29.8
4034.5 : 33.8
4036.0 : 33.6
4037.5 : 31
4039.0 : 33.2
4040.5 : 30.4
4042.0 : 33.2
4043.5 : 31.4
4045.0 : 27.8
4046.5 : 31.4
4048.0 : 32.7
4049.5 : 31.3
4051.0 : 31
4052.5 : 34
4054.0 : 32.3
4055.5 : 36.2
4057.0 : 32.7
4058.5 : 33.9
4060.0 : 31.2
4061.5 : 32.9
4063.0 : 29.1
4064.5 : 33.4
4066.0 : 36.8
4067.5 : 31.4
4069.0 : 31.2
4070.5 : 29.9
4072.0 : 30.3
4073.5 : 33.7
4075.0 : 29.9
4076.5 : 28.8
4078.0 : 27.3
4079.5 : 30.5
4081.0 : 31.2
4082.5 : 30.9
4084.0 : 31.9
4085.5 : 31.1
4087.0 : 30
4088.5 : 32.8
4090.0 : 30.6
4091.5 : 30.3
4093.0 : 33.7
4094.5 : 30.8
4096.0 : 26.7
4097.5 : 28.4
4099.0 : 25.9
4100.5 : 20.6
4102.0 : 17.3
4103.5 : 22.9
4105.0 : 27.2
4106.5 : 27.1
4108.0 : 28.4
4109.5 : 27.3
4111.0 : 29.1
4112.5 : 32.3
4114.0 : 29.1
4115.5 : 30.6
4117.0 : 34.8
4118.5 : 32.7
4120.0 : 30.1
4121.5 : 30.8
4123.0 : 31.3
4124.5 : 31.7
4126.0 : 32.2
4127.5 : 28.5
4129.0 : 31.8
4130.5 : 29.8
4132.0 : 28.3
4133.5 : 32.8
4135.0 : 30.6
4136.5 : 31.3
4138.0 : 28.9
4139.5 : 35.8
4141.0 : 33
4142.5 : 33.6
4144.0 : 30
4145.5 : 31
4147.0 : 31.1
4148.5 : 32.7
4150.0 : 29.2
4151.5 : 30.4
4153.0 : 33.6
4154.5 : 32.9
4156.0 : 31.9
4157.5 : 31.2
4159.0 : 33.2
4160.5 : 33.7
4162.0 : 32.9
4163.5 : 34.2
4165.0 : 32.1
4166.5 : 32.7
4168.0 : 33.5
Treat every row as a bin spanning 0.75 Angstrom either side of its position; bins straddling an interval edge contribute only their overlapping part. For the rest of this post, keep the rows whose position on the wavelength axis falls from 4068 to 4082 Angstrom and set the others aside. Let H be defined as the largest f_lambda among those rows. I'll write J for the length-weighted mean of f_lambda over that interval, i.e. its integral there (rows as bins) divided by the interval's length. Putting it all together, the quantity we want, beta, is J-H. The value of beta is -3.4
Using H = 33.7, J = 30.3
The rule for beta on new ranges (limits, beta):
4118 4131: -1.7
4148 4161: -1.7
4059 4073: -4.9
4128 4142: -4.4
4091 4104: -7.4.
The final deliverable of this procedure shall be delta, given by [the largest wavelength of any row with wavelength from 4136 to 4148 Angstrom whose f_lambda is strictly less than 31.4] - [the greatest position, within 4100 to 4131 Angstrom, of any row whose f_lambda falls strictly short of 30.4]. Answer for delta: 16.5 Angstrom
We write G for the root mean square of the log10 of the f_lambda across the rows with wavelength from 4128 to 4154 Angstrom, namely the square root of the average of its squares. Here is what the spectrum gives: 1.496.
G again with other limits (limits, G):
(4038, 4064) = 1.505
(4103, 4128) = 1.472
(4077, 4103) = 1.456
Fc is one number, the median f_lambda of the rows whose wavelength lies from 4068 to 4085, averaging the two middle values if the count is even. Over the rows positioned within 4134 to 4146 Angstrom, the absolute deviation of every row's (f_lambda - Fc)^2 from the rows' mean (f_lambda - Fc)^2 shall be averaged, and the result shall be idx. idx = 7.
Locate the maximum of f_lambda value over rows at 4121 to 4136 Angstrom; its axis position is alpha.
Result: 4133.5 Angstrom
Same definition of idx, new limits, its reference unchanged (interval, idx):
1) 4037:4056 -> 6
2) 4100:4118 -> 39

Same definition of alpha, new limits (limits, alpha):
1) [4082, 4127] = 4117.0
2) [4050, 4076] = 4066.0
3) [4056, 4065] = 4058.5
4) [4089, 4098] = 4093.0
